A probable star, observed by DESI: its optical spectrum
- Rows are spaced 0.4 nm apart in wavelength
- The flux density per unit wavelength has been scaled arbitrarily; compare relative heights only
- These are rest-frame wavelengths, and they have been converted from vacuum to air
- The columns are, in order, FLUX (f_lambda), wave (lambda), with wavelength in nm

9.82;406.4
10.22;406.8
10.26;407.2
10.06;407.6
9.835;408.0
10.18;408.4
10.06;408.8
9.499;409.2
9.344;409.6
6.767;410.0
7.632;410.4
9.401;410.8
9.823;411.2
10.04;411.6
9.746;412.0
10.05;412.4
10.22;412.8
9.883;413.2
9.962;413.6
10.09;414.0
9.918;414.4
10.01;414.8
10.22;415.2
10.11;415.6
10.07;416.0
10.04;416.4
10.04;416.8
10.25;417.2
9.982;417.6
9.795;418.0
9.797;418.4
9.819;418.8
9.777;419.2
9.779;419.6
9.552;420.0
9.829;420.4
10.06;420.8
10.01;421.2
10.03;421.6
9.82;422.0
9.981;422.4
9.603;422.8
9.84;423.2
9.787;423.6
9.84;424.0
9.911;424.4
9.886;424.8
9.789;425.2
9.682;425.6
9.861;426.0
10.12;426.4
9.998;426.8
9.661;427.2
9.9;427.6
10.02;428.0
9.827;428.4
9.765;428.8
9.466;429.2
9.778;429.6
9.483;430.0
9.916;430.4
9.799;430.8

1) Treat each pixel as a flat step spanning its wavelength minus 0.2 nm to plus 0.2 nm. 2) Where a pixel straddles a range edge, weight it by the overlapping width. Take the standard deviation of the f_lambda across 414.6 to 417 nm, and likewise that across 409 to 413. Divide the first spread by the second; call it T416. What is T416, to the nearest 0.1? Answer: 0.1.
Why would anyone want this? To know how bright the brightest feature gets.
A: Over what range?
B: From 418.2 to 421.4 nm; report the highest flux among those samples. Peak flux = 10.06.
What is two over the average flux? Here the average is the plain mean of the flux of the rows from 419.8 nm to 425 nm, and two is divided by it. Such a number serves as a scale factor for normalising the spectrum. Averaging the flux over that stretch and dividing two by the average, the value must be 0.203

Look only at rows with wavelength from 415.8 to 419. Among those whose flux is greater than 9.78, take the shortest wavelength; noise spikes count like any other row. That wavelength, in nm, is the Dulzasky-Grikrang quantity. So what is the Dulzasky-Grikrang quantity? 416.0 nm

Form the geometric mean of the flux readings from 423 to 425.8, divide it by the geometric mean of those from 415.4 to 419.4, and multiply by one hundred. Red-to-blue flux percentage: 99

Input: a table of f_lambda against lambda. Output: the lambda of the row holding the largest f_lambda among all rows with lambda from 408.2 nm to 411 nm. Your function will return 408.4 nm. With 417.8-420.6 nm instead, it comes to 420.4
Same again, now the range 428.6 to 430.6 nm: 430.4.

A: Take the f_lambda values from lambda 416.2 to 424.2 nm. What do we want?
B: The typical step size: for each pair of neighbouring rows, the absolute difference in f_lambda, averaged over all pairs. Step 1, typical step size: 0.14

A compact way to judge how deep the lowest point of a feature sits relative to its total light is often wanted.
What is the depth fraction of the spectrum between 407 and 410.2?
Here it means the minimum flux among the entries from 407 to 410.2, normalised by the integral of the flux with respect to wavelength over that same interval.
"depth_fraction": 0.2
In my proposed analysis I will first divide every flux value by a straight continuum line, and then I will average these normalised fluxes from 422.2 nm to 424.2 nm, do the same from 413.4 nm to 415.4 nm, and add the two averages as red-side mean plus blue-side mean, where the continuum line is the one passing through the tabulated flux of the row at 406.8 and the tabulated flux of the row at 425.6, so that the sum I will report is 2.01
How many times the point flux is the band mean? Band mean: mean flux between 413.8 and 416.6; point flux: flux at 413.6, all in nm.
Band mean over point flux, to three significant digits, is 1.01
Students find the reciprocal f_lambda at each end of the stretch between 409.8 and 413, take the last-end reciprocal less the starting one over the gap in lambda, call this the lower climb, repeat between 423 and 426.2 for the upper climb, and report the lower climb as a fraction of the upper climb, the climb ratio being 231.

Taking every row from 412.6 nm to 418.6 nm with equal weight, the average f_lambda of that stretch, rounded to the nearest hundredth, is 10.03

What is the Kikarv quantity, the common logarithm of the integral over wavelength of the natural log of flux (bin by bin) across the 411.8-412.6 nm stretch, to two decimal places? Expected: 0.26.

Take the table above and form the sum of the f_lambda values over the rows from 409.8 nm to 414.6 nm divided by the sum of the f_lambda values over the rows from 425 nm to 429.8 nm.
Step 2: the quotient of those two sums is 0.96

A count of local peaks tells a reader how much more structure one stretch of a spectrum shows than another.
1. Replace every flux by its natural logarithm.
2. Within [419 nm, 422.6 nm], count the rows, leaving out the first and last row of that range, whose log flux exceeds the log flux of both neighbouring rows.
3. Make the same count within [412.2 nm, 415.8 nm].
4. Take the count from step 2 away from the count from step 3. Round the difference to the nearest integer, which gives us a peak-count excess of 0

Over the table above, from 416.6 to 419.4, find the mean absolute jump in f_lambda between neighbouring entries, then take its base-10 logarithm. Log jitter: -0.91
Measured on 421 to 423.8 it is -0.75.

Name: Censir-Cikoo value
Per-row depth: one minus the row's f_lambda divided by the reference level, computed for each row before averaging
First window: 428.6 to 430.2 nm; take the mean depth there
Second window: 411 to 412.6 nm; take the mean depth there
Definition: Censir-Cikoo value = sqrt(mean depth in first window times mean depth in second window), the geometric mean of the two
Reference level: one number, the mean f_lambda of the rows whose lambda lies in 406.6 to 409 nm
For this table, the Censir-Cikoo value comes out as 0.030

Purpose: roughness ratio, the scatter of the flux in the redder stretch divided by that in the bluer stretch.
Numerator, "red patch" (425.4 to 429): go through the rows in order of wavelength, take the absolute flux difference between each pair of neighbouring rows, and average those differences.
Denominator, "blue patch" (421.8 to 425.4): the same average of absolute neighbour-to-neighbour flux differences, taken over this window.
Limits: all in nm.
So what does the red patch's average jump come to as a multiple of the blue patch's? 1.4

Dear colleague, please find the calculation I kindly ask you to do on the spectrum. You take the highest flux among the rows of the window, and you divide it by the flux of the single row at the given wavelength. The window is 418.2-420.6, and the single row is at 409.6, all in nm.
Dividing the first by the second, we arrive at 1.05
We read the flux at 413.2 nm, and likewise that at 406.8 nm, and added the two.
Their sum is 20.1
